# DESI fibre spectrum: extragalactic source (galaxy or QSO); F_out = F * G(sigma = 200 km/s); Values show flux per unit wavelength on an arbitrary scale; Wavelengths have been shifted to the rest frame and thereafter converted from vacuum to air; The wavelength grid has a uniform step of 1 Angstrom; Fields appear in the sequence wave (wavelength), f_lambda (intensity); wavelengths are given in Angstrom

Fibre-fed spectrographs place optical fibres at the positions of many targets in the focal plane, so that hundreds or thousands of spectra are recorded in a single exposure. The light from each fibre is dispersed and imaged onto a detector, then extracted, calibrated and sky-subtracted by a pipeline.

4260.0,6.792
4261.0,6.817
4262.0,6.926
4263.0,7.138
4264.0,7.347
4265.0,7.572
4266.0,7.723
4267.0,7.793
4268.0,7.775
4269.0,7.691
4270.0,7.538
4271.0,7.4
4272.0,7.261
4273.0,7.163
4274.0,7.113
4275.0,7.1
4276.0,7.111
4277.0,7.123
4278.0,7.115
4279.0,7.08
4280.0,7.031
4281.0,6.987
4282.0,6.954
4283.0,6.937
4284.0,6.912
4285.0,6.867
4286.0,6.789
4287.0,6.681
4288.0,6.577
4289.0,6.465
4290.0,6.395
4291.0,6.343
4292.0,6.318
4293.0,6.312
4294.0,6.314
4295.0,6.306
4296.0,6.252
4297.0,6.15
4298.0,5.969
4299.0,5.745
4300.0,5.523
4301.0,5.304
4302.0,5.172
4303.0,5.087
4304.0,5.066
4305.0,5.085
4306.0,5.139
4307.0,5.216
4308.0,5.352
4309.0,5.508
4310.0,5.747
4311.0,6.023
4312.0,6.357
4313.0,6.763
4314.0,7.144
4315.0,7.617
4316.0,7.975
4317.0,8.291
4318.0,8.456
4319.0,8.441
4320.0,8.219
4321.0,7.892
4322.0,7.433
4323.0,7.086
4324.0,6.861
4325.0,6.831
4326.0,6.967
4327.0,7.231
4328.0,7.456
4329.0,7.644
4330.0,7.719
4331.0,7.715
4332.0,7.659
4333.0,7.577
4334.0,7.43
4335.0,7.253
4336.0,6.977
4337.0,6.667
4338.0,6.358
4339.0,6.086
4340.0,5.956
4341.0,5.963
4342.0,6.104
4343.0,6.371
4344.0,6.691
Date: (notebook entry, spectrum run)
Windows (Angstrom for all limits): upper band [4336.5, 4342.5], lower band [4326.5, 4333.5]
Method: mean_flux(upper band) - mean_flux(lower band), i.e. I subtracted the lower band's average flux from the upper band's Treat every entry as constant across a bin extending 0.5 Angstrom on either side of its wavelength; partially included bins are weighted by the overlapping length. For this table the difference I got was -1.4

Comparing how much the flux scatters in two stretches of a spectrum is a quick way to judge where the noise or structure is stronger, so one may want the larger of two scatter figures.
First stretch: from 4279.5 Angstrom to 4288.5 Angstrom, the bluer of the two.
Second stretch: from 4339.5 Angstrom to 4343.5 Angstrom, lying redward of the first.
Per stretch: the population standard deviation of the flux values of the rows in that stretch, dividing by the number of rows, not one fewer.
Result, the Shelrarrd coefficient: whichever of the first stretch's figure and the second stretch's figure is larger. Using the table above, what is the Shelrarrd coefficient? 0.17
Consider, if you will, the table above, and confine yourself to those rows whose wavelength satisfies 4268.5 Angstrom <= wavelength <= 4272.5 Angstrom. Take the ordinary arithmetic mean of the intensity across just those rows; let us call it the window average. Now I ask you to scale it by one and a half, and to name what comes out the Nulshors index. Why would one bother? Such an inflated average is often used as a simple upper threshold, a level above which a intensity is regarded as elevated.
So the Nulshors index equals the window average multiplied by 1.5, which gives 11.2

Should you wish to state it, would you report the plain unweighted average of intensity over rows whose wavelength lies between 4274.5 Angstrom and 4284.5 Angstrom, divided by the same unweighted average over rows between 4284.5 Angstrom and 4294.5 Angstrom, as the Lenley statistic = 1.08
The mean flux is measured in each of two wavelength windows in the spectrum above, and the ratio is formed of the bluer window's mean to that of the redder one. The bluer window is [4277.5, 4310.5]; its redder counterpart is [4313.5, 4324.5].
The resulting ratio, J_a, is 0.79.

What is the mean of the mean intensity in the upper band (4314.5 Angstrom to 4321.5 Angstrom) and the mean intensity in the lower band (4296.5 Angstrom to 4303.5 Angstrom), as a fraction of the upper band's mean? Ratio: 0.84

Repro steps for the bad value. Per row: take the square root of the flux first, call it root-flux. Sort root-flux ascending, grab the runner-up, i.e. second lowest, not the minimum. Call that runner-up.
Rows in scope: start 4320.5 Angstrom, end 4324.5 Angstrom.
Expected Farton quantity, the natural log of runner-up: 0.979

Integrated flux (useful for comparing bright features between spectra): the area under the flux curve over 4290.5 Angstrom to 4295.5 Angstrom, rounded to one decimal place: 31.6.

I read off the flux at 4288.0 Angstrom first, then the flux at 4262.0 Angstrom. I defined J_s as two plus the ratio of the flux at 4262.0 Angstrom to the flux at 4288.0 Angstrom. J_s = 3.05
